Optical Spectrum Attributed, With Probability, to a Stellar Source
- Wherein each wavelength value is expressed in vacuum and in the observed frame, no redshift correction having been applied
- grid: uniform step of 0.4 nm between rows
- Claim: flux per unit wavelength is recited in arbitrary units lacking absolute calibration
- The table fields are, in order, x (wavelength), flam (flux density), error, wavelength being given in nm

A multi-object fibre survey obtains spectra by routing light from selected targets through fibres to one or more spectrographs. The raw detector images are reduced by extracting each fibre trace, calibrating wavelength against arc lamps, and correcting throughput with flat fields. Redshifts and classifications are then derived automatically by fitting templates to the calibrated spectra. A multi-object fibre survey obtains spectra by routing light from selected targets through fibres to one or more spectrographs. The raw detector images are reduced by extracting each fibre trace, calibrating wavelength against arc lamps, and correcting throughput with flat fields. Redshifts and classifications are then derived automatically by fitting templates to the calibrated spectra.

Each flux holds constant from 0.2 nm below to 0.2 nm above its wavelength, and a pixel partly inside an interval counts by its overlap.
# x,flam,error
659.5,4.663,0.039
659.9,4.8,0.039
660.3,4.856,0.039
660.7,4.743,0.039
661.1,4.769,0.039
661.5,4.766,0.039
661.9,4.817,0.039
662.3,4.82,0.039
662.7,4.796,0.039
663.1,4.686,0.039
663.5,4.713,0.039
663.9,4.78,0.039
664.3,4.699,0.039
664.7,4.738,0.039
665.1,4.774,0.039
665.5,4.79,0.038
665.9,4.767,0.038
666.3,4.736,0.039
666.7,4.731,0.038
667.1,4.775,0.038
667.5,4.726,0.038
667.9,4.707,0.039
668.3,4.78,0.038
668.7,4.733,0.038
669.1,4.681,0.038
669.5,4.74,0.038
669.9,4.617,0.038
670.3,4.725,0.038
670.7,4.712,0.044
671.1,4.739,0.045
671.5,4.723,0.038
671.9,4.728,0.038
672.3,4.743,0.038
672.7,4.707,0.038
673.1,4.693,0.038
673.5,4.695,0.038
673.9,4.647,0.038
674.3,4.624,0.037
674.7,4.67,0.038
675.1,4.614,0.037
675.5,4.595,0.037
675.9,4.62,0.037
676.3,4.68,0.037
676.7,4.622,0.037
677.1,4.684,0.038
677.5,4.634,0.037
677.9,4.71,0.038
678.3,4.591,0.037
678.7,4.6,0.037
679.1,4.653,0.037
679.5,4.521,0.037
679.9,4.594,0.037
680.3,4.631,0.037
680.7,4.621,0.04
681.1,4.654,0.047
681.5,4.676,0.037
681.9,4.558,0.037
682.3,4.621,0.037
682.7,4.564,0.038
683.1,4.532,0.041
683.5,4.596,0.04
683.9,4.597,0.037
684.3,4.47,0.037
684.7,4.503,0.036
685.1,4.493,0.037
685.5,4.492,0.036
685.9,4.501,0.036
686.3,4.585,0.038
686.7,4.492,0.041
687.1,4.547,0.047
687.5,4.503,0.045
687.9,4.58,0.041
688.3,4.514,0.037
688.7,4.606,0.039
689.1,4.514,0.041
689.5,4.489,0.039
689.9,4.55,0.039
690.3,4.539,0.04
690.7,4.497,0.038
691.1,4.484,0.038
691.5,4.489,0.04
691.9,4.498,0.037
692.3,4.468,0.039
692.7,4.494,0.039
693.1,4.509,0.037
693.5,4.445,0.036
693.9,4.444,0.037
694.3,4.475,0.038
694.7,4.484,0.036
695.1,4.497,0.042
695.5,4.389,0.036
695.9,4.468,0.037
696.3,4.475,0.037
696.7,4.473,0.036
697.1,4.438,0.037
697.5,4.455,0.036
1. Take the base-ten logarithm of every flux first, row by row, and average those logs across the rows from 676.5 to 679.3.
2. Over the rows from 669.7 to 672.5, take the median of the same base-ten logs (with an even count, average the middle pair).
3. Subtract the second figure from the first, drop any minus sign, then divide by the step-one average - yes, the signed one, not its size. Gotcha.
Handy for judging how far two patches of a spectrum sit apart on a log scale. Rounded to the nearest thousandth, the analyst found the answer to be 0.012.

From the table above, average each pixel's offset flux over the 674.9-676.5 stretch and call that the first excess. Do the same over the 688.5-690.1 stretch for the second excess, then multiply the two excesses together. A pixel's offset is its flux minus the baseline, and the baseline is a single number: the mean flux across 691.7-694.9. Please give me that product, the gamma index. 0.0094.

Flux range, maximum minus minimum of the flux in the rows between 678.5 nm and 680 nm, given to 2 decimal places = 0.13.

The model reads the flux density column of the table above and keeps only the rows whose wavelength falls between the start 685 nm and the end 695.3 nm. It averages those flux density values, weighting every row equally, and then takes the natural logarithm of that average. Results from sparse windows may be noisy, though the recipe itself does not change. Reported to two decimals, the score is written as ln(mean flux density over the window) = 1.51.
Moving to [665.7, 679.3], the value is 1.55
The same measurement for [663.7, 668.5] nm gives 1.56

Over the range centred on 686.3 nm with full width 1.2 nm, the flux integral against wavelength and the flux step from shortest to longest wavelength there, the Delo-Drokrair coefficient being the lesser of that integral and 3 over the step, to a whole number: -333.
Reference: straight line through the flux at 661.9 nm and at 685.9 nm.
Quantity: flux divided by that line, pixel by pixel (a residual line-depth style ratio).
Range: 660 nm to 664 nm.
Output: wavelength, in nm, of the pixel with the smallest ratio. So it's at 663.1 nm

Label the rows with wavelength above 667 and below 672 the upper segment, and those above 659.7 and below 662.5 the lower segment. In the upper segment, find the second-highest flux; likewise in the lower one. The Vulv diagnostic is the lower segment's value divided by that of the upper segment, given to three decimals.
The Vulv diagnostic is 1.009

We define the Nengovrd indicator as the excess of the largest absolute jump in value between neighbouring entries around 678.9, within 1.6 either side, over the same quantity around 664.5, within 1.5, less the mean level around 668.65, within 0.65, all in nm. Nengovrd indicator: -4.68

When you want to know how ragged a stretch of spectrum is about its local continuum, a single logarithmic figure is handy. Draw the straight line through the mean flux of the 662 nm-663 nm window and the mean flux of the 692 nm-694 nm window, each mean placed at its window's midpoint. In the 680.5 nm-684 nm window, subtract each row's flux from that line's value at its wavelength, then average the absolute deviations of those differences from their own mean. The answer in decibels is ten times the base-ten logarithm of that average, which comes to -15.0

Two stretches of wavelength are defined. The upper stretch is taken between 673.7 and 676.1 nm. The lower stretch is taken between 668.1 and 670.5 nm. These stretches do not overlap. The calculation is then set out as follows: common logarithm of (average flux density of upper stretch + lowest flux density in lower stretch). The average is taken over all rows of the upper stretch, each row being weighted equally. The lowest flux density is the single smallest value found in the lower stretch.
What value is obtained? 0.966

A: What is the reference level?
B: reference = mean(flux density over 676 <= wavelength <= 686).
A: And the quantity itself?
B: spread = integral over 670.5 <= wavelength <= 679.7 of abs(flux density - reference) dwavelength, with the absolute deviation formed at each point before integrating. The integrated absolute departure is 0.7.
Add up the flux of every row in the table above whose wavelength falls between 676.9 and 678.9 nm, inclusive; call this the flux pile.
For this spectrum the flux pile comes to 23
